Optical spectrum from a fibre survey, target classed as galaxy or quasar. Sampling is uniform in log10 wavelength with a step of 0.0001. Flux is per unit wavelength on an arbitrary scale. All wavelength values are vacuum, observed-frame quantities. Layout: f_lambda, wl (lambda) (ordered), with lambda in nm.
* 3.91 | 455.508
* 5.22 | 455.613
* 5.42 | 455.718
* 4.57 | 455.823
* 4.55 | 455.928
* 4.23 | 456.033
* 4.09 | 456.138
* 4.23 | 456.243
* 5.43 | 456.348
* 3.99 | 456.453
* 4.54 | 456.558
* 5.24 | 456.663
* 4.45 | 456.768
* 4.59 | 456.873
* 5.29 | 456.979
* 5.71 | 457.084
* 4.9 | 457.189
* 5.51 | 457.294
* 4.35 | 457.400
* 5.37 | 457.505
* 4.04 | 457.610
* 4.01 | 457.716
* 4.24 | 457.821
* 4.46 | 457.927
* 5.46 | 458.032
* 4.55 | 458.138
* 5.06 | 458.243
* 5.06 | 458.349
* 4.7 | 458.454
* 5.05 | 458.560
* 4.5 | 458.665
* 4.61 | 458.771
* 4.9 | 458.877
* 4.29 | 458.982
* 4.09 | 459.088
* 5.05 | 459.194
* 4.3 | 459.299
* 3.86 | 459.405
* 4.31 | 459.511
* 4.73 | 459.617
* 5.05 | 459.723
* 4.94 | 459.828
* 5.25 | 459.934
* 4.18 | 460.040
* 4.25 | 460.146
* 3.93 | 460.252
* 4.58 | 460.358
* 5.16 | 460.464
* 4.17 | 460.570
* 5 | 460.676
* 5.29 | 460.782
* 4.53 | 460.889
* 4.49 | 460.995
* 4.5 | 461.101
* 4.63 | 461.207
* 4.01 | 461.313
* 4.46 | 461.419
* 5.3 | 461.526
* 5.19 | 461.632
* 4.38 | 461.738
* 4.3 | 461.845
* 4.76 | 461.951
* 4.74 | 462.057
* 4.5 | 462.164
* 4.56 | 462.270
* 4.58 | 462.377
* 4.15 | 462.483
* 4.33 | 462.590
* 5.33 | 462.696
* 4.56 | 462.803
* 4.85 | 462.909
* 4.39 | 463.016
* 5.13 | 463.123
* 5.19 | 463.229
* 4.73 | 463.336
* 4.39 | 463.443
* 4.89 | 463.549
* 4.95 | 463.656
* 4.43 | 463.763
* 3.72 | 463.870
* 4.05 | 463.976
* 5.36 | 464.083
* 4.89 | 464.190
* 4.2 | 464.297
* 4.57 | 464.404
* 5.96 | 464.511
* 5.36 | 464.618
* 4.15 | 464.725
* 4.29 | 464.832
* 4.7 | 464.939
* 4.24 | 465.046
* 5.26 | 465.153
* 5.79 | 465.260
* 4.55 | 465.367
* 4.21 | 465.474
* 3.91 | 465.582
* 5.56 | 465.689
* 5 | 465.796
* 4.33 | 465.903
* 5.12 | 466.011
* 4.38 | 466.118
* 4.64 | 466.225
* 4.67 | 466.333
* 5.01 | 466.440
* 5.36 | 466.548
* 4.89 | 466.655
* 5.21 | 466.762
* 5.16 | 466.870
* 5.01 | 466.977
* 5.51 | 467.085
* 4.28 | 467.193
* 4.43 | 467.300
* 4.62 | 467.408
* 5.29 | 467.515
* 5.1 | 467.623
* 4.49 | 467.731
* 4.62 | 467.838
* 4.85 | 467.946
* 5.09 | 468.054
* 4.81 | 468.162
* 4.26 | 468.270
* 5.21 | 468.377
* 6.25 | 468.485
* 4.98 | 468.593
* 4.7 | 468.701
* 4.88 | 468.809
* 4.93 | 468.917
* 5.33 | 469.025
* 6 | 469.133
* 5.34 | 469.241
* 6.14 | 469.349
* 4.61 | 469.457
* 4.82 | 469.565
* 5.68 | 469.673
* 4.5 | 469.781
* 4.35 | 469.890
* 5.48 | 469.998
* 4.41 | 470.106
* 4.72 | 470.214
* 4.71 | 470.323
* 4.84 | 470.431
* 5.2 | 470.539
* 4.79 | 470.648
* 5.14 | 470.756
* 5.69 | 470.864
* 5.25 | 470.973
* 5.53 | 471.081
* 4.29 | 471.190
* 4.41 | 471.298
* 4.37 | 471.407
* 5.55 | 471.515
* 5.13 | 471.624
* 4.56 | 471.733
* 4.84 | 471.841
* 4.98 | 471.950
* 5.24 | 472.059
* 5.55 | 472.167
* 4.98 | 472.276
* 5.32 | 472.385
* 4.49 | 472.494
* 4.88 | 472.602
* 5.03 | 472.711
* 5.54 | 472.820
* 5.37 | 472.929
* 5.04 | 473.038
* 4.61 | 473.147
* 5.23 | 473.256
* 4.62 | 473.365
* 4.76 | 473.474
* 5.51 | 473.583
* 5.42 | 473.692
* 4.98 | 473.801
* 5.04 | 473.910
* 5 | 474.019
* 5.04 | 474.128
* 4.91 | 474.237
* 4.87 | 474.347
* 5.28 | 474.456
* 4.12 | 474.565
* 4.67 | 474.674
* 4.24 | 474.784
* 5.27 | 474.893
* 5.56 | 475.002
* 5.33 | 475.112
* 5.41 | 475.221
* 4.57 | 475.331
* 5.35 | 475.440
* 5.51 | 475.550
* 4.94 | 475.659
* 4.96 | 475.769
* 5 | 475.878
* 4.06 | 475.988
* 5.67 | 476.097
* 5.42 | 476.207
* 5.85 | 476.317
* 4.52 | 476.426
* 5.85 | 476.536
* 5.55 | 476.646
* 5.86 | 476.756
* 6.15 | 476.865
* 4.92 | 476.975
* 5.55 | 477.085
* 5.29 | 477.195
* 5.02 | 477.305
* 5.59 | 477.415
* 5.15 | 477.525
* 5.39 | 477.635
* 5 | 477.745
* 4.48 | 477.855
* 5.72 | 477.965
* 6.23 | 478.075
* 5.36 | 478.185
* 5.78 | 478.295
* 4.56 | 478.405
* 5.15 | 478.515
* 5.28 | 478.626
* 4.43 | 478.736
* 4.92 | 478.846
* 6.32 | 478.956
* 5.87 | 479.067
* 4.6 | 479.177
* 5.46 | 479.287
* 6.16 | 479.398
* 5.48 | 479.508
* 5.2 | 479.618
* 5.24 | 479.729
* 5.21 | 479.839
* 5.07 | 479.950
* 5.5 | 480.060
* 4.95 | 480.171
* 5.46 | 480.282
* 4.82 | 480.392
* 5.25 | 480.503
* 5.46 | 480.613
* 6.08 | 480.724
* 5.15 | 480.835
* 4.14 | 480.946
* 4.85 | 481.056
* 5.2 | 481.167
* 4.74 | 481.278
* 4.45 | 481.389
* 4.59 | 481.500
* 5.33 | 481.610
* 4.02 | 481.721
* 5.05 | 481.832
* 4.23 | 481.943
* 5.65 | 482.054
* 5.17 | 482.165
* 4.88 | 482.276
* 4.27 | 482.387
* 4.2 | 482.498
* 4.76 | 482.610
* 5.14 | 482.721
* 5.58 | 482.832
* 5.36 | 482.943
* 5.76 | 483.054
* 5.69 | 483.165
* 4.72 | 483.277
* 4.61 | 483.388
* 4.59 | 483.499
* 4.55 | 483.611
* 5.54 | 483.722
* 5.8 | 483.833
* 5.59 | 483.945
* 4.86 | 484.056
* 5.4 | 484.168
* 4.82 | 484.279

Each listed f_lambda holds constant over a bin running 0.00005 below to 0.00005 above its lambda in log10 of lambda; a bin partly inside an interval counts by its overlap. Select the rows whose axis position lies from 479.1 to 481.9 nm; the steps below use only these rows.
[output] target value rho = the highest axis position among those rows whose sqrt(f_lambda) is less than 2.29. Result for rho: 481.832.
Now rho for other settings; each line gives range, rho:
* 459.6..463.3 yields 463.229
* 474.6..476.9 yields 476.426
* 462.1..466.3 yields 466.225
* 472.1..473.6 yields 473.474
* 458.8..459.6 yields 459.511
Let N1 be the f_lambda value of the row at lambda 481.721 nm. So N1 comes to 4.02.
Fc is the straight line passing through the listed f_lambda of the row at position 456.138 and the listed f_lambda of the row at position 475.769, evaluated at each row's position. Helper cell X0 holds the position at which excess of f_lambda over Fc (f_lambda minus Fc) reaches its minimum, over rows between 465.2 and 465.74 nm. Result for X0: 465.582 nm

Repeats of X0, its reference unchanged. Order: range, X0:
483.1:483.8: 483.611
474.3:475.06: 474.565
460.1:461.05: 460.252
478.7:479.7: 478.736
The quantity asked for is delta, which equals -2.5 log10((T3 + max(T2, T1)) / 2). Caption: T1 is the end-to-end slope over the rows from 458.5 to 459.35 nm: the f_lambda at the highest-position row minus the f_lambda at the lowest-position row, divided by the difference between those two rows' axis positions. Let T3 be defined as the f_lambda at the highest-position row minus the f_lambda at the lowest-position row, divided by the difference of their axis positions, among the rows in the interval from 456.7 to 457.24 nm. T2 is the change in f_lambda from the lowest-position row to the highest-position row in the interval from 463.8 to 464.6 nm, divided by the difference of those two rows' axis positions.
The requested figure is -0.9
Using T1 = -1.0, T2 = 3.5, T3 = 1.1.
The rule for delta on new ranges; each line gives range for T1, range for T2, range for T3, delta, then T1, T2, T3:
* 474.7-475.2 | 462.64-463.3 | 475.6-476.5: -0.4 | 3.3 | -0.3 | -0.5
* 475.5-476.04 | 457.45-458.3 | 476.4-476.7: -0.8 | -3.3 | -0.4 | 4.7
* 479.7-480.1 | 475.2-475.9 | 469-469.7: 0.4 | 0.8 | -0.6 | 0.5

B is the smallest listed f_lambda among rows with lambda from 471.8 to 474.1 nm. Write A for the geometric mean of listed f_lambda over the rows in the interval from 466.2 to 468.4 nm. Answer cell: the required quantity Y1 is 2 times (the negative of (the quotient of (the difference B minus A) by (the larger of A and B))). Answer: 0.16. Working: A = 4.87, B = 4.49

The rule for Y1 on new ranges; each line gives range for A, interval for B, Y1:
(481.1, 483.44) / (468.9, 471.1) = 0.22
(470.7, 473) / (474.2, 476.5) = 0.39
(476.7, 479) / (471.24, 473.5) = 0.36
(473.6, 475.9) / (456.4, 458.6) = 0.41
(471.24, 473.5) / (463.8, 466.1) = 0.50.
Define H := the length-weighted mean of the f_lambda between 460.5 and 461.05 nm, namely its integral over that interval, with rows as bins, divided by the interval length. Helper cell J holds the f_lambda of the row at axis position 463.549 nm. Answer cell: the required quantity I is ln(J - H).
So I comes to -1.7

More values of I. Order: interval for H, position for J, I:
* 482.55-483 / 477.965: -0.7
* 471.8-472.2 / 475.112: -1.7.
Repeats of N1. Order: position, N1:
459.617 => 4.73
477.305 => 5.02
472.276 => 4.98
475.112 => 5.33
